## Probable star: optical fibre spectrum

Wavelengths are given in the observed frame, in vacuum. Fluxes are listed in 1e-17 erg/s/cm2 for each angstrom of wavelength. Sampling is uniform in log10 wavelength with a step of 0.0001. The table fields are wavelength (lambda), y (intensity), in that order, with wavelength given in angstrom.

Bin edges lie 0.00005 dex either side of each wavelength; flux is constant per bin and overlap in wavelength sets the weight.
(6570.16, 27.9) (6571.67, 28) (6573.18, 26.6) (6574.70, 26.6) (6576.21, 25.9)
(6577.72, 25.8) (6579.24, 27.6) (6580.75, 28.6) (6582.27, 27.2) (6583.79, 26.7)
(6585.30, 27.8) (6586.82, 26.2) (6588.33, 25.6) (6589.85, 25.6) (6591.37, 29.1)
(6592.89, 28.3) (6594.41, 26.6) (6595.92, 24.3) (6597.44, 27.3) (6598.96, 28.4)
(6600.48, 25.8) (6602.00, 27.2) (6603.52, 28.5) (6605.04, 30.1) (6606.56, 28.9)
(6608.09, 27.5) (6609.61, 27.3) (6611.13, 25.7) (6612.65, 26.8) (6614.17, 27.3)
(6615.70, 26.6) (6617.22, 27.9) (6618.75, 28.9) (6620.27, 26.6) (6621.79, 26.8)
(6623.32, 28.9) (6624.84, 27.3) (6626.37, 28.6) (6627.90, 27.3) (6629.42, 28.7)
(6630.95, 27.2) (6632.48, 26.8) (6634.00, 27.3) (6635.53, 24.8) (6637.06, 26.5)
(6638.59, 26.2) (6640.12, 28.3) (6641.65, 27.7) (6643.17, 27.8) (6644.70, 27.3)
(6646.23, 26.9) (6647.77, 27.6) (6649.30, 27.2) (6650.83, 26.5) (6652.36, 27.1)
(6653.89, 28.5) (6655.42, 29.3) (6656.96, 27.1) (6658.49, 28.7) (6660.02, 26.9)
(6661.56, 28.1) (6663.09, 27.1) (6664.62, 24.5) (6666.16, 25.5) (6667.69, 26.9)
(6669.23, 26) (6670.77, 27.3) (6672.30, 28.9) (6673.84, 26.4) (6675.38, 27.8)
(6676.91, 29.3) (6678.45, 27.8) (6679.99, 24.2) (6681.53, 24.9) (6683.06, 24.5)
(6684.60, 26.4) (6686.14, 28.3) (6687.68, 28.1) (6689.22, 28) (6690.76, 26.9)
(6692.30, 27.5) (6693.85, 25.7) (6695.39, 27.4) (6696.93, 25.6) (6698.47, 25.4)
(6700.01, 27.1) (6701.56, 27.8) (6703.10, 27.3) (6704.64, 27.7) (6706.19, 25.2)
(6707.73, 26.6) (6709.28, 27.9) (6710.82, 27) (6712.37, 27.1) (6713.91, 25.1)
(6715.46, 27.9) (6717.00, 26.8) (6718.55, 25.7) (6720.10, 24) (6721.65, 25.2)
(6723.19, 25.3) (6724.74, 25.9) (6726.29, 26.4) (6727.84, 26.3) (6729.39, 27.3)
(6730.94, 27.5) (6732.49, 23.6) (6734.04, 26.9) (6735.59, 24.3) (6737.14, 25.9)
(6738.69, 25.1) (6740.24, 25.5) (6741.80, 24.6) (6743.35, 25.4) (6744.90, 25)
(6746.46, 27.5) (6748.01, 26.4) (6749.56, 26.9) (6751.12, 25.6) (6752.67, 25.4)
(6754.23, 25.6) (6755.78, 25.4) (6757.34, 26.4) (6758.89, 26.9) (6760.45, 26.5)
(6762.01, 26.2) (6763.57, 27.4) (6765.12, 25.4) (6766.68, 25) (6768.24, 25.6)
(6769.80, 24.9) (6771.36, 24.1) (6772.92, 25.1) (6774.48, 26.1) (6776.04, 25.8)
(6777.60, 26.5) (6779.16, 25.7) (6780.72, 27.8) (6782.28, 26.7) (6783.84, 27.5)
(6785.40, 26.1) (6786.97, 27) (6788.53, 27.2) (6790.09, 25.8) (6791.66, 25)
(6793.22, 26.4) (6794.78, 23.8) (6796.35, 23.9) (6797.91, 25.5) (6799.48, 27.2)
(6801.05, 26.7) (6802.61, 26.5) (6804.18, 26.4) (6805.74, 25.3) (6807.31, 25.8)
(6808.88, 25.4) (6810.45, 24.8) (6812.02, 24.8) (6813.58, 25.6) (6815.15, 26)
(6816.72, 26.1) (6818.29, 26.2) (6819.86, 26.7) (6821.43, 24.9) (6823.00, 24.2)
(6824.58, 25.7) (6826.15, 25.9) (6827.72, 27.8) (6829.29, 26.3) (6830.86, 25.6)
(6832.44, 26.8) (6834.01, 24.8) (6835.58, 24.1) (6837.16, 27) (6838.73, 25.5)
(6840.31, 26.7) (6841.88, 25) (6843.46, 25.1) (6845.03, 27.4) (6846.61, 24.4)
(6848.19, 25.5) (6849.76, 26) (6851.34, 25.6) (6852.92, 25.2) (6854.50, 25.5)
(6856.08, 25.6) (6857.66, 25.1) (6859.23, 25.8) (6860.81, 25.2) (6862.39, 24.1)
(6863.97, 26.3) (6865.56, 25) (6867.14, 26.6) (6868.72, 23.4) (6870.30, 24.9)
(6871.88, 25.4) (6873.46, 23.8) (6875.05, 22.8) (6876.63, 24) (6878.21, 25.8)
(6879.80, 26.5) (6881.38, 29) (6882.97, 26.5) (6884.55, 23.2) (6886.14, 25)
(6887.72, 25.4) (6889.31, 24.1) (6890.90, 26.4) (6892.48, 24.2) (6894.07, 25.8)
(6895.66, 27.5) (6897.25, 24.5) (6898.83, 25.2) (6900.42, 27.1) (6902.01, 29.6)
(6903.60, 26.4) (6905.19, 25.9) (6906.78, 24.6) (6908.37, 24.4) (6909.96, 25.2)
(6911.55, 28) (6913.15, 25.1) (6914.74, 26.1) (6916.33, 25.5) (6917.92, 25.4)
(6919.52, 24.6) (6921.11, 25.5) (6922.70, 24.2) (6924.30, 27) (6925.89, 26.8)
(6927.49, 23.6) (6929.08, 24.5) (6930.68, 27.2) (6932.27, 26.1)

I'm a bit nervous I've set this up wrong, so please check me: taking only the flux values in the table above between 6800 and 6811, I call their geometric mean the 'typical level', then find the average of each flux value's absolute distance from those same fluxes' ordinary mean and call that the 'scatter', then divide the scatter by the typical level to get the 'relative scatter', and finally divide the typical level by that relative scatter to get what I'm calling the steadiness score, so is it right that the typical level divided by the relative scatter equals 1128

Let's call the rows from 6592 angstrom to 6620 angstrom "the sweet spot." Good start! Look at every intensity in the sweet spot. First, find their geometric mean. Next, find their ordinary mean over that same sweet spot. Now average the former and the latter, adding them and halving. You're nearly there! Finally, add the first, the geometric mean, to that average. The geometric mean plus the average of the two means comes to 54.8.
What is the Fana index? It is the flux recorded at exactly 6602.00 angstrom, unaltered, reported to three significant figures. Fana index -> 27.2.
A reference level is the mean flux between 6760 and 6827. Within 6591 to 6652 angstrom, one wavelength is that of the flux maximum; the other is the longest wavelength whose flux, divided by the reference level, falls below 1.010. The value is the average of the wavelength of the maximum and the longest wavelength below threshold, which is 6620.3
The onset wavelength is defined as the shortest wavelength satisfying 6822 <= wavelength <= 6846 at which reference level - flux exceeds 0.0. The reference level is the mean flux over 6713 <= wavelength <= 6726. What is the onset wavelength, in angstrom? 6823.00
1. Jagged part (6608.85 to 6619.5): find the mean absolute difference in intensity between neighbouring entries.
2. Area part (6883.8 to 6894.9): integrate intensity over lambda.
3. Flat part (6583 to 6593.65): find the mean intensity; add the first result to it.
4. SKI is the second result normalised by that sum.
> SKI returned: 9.8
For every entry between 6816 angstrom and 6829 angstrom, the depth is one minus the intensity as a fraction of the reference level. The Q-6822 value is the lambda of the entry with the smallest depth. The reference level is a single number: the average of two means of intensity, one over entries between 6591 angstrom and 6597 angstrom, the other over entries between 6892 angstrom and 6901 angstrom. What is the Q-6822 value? 6827.72 angstrom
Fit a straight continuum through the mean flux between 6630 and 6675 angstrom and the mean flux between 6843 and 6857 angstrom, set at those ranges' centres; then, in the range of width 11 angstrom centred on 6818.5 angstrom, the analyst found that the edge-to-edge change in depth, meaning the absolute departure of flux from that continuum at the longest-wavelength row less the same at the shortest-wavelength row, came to 1.3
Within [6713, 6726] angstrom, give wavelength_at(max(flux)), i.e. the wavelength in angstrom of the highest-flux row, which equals 6715.46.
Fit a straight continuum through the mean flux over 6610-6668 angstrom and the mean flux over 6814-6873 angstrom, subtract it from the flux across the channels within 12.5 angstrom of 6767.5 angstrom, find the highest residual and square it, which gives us 1.3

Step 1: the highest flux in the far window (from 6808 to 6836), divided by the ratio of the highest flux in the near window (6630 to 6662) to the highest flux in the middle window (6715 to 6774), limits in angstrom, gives 26.5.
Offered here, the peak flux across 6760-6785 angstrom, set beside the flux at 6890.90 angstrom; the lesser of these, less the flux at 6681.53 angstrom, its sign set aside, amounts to 1.50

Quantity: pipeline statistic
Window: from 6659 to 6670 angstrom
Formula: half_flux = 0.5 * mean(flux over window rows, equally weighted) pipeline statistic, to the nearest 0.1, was 13.2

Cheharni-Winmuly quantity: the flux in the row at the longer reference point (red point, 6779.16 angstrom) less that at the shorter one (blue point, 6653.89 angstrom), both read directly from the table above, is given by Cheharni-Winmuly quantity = -2.8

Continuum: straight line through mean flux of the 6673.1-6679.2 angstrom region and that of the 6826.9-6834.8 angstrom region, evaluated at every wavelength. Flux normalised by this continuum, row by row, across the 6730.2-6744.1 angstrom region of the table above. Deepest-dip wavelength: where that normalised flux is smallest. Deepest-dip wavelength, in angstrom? 6732.49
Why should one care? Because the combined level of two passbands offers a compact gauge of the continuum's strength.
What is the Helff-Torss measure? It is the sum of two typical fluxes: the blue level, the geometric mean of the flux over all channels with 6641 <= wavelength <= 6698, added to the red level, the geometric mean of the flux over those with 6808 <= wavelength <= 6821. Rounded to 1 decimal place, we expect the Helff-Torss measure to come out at 52.7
